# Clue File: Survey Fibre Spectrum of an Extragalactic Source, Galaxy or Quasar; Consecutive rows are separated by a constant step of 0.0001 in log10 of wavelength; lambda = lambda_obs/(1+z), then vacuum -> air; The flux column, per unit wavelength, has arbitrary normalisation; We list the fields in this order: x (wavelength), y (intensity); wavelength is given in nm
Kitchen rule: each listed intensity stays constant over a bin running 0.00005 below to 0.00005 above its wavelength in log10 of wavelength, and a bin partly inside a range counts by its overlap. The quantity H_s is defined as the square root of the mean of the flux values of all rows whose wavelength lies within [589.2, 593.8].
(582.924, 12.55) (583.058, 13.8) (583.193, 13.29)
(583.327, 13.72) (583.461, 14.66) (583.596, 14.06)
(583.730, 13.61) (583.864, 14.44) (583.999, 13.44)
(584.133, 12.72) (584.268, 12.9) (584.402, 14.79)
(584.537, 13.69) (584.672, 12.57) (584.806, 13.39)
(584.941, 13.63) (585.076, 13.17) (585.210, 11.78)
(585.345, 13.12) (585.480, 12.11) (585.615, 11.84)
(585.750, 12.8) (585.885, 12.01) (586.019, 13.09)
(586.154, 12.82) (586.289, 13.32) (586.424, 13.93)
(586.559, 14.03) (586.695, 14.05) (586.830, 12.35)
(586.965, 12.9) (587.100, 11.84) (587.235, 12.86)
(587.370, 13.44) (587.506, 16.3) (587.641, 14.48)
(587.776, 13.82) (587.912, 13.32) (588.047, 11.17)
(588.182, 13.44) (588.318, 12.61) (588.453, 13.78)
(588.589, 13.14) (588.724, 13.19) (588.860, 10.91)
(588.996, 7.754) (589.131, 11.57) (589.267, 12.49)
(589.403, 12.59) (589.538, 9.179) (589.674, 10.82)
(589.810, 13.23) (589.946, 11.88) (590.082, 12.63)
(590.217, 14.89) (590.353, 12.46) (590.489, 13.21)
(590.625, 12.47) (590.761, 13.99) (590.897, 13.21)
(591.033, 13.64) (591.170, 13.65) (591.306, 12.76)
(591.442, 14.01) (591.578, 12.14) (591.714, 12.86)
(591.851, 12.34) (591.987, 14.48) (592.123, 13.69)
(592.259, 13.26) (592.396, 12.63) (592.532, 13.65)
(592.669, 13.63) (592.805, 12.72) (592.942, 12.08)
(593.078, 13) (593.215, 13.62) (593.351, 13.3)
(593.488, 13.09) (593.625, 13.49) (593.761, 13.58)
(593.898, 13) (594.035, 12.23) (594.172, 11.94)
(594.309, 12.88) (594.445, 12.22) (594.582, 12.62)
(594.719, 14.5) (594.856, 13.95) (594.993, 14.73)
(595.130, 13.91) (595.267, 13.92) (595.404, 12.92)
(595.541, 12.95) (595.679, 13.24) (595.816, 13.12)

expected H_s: 3.60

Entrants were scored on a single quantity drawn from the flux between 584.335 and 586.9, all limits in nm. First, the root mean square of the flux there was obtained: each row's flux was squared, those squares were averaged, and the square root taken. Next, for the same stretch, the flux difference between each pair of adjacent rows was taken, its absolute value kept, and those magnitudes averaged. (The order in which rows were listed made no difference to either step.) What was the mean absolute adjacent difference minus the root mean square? -12.3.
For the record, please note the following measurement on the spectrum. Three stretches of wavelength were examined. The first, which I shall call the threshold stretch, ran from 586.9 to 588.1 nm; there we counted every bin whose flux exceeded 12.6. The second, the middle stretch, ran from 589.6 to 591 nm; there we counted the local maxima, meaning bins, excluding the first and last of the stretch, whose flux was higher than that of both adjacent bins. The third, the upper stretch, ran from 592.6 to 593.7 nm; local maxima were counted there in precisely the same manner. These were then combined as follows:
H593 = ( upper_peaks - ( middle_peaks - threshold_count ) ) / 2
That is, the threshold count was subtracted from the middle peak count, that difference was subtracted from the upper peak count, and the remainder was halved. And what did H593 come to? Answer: 2.0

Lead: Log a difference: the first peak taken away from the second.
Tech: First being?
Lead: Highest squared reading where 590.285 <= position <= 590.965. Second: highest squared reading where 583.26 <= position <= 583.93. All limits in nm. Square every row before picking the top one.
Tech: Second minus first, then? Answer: 19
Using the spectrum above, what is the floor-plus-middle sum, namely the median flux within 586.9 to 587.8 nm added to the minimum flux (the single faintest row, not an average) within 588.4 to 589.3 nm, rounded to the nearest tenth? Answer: 21.2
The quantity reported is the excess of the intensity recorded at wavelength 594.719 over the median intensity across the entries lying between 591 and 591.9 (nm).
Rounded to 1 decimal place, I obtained 1.6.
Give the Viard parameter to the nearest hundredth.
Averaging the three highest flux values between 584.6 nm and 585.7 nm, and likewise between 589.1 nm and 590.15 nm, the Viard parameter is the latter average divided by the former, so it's 0.96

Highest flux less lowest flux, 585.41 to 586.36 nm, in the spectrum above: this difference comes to 1.5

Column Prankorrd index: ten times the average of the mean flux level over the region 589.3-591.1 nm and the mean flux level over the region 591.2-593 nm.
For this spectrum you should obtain 129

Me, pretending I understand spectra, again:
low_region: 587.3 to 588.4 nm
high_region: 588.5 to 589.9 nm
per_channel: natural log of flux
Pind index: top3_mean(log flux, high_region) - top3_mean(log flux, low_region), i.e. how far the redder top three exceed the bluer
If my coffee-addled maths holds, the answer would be -0.117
